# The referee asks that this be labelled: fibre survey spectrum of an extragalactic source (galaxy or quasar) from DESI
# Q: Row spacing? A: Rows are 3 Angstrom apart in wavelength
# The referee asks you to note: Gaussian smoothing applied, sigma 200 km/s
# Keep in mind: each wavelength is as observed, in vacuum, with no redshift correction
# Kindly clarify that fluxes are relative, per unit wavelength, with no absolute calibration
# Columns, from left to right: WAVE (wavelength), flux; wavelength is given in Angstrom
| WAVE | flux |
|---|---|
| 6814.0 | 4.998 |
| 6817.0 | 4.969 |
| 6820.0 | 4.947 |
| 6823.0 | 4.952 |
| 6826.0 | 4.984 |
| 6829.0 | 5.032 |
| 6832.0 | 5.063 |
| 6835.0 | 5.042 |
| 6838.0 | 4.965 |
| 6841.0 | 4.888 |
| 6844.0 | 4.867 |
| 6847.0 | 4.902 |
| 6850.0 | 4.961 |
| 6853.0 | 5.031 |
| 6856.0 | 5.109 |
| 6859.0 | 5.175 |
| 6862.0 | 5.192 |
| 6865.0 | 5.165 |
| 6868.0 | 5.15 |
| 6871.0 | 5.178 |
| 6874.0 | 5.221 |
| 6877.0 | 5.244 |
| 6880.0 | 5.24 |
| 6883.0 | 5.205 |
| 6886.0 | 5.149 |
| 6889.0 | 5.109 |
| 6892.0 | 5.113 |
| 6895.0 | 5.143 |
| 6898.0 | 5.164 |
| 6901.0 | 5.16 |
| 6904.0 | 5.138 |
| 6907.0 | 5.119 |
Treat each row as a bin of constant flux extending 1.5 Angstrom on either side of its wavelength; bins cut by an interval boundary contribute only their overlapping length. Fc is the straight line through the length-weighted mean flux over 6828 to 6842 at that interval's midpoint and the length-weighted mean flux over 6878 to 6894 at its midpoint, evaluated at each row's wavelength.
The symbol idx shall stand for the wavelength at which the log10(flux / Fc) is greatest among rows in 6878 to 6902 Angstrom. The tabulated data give 6880.0 Angstrom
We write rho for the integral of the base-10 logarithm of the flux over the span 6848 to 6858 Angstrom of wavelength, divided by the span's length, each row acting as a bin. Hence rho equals 0.702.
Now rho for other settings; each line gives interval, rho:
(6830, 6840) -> 0.700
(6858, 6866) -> 0.714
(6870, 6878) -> 0.717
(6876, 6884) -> 0.719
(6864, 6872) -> 0.713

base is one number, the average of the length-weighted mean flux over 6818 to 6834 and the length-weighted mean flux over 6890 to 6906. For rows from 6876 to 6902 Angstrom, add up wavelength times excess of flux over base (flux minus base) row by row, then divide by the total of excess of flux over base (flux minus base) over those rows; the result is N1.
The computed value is 6886.6 Angstrom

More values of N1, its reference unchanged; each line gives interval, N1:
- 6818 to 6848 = 6835.9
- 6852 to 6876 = 6867.0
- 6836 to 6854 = 6844.4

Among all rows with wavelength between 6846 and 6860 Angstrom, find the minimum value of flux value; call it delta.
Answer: 4.902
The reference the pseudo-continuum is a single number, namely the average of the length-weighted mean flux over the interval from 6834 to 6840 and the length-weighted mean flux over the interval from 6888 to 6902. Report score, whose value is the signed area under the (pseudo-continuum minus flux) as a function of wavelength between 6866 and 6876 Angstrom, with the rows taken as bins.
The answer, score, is -1.2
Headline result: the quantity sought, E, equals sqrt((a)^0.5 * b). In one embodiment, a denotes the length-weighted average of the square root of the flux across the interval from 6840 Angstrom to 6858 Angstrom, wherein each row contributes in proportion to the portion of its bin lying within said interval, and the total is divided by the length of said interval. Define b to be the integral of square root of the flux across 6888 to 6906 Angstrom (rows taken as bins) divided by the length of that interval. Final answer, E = 1.840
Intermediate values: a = 2.23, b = 2.27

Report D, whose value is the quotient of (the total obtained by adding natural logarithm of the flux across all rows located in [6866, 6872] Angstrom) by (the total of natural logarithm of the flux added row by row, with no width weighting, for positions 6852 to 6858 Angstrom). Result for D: 1.01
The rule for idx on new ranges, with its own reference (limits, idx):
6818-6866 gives 6862.0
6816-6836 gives 6832.0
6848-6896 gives 6877.0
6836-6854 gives 6853.0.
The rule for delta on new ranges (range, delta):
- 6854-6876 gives 5.109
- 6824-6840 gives 4.965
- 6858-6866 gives 5.165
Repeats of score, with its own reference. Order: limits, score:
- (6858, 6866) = -0.9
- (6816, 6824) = 0.9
